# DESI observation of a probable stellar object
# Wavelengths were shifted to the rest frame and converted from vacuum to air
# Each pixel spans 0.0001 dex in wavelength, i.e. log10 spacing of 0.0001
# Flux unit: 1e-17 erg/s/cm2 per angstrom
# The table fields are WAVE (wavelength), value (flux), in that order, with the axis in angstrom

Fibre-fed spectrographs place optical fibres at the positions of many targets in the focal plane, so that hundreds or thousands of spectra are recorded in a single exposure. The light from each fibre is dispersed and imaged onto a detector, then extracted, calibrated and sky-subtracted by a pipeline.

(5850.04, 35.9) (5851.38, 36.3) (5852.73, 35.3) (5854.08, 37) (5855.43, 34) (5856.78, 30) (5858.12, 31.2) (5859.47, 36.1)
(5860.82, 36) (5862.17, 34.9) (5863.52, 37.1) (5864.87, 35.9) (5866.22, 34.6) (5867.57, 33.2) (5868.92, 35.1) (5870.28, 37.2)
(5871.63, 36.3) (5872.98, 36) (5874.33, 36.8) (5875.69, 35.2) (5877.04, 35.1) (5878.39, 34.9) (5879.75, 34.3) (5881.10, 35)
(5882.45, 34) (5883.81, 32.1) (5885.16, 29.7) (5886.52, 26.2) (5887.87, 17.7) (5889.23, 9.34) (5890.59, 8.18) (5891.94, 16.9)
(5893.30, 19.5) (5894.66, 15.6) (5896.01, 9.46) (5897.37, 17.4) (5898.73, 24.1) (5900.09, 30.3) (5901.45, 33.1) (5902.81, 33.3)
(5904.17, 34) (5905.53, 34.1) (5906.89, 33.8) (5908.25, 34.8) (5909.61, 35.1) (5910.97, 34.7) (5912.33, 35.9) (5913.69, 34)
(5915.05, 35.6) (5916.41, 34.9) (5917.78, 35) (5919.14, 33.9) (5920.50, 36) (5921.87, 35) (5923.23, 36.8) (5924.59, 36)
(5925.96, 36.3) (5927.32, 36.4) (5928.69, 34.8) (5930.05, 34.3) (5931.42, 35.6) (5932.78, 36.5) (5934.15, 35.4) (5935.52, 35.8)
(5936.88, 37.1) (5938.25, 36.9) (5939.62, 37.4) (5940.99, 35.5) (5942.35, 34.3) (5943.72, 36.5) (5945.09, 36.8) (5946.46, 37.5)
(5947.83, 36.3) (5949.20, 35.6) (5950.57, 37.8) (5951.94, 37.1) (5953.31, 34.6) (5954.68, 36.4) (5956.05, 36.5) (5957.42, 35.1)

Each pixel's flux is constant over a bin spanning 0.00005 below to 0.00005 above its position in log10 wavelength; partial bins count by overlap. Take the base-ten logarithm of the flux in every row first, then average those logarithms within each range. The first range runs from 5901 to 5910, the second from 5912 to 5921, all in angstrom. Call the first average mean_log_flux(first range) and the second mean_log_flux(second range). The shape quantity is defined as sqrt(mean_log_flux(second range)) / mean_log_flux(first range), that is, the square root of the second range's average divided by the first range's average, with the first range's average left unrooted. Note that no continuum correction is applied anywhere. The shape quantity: 0.81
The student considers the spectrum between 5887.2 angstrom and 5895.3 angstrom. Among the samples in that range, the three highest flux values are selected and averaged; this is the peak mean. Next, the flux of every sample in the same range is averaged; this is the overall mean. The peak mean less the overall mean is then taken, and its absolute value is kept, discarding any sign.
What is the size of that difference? 3.5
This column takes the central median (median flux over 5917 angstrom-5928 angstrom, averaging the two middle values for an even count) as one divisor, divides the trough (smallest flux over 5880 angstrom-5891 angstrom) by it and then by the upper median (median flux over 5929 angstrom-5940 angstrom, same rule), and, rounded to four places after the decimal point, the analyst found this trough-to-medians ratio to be 0.0063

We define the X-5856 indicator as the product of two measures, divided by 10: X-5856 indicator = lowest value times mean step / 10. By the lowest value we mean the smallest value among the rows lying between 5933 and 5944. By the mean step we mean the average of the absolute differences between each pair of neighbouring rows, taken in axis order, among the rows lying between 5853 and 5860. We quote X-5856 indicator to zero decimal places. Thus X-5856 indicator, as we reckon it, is 11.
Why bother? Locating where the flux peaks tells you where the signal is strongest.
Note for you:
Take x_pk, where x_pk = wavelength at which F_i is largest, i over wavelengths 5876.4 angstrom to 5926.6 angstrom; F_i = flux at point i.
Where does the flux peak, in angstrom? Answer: 5923.23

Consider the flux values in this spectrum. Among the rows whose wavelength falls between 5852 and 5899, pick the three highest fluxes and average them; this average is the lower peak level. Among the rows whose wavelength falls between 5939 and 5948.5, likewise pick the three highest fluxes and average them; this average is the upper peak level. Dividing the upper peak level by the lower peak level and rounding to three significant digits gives 1.00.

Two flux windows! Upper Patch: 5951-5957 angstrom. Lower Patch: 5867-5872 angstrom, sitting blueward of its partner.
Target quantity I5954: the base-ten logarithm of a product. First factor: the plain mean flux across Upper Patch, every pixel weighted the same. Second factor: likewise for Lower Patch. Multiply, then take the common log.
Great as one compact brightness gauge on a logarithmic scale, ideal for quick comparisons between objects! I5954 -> 3.11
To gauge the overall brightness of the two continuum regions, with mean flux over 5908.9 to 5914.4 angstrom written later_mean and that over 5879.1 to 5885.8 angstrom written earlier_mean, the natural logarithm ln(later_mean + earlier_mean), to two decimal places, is 4.22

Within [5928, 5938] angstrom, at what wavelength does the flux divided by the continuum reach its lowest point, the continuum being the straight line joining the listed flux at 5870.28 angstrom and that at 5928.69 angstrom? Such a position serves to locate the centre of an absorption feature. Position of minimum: 5930.05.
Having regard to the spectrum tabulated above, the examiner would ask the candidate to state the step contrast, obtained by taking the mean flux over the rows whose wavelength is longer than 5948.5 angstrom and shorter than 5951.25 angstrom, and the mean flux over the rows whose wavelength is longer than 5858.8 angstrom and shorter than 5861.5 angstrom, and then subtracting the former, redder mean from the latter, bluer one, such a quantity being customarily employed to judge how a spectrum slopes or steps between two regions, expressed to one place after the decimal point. -0.7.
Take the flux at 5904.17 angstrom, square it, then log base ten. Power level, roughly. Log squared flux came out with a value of 3.06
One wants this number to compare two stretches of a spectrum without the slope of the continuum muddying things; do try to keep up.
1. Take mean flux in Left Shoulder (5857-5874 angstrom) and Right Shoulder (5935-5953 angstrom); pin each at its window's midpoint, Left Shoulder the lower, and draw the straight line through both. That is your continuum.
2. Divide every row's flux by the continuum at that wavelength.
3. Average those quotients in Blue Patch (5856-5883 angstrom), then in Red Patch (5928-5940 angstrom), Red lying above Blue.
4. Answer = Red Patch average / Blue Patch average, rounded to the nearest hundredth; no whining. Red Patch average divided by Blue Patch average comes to 1.00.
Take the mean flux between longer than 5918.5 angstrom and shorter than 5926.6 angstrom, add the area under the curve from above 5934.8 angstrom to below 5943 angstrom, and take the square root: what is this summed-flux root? 18.2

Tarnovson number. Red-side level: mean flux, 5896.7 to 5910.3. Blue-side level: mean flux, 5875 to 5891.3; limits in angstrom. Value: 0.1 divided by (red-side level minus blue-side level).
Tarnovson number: 0.03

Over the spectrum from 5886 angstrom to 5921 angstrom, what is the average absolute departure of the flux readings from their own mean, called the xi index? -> 8.4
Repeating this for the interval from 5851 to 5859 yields 2.2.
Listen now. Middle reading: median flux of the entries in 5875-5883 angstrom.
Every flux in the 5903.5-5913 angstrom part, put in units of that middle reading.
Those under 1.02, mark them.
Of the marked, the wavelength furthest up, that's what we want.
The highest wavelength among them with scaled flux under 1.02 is 5910.97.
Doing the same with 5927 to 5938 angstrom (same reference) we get 5934.15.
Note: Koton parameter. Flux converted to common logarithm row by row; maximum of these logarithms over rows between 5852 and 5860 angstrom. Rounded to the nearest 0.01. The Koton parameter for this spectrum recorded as 1.57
